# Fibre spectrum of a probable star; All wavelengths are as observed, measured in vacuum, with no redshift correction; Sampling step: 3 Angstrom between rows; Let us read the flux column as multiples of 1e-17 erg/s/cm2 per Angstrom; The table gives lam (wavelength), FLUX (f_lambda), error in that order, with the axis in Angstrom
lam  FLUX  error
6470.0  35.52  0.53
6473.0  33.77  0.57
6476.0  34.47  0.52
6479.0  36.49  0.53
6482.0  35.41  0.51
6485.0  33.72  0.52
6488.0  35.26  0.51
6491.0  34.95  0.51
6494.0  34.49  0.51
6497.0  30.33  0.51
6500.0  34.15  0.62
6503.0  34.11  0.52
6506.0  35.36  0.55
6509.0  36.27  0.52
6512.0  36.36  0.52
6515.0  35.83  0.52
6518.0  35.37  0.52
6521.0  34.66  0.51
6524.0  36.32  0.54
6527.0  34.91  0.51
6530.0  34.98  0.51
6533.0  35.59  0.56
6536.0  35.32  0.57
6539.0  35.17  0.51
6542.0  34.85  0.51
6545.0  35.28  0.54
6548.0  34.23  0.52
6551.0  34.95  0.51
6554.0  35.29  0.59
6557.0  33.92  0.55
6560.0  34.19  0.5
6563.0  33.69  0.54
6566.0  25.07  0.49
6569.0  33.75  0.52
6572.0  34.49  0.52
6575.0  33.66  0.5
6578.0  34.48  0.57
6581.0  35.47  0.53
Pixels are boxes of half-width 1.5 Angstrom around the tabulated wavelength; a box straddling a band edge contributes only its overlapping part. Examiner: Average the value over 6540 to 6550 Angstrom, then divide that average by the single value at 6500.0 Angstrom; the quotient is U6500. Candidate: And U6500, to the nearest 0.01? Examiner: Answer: 1.02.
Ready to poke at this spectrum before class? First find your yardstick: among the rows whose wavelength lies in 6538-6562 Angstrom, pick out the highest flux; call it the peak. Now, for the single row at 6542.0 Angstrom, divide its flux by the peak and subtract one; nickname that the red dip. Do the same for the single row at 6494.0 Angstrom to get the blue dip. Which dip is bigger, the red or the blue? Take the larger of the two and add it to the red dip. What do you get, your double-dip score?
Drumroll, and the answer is -0.025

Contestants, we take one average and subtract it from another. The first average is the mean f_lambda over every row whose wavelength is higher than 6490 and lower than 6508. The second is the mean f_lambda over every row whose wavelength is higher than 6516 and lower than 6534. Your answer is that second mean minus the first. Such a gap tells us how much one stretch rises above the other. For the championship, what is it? 1.4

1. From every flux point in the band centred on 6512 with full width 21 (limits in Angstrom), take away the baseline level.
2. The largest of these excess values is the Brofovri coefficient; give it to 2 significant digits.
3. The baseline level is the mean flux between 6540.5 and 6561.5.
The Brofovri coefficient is 1.7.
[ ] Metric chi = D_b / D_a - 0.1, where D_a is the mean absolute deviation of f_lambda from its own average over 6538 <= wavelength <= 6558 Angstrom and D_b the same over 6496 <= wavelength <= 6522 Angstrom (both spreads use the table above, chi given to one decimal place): 2.9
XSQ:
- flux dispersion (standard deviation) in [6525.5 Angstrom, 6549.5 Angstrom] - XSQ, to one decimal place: 0.4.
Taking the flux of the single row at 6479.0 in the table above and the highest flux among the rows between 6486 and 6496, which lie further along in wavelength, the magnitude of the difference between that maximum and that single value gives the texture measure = 1.2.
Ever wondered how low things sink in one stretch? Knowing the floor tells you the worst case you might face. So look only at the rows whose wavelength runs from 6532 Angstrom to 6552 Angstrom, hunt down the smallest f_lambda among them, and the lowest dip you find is 34.23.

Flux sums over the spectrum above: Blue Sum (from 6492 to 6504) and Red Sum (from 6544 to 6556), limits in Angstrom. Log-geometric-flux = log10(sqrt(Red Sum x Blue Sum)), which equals 2.13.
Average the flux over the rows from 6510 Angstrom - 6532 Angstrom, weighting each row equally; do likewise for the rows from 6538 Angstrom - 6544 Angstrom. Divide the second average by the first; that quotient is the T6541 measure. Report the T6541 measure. 0.99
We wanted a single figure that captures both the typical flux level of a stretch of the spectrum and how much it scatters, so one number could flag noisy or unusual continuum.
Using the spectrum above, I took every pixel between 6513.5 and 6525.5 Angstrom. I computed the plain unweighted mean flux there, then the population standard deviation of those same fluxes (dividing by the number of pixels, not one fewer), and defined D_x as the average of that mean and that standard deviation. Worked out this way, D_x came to 18.1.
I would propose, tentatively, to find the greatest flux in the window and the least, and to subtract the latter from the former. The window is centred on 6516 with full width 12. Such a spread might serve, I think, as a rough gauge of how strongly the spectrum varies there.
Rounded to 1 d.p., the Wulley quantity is 1.7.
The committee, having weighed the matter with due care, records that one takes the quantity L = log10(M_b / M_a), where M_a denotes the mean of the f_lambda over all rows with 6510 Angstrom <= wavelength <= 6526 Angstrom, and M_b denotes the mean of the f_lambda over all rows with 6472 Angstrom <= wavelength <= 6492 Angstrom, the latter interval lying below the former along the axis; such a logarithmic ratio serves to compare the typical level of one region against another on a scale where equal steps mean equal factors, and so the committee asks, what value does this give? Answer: -0.010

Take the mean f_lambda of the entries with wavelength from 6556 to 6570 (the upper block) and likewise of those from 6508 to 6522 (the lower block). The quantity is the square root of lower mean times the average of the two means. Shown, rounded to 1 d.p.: 34.8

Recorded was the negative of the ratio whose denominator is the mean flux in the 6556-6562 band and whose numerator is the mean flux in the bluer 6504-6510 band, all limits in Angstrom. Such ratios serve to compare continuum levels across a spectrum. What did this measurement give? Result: -1.05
